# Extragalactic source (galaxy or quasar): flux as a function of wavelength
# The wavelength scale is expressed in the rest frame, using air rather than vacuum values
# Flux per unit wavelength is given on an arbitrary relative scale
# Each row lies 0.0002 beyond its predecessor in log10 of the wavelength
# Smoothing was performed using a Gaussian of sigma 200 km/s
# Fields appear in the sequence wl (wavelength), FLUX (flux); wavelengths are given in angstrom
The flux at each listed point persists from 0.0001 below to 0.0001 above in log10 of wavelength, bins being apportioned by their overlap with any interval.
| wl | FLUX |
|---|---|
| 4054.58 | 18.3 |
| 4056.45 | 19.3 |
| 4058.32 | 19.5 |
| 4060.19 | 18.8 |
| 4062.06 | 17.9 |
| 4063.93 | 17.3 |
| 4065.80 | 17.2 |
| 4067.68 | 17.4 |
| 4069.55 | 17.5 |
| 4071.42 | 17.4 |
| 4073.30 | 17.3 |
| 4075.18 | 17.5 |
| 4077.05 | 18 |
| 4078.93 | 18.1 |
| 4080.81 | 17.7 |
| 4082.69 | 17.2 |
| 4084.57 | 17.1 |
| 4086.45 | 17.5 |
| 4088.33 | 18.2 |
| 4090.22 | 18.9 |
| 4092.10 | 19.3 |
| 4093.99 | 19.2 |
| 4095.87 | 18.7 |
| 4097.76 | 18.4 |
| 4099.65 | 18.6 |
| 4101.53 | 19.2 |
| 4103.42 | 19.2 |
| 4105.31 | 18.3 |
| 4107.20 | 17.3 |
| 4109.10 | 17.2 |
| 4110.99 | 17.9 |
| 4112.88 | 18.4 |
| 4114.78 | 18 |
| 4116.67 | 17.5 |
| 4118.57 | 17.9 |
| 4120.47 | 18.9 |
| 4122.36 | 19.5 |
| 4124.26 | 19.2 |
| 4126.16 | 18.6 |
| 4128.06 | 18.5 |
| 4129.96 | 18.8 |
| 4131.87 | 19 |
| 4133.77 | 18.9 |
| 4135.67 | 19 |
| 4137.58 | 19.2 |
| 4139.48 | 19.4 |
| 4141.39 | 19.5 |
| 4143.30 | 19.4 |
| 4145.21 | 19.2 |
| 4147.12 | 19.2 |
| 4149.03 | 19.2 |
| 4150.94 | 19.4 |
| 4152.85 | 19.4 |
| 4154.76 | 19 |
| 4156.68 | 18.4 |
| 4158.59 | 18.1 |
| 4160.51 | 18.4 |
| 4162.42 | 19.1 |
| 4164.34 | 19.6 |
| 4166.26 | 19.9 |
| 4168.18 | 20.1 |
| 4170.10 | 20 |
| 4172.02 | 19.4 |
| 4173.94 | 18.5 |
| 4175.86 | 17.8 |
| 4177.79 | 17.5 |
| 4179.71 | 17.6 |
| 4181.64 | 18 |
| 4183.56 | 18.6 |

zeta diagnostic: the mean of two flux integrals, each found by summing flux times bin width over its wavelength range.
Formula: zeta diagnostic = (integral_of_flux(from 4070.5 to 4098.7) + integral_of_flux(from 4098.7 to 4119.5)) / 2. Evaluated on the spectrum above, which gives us 443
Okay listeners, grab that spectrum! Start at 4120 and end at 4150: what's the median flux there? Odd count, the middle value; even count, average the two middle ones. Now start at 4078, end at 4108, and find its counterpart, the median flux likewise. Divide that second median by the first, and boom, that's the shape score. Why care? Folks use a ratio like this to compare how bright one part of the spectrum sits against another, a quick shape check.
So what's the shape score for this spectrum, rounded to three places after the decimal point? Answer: 0.956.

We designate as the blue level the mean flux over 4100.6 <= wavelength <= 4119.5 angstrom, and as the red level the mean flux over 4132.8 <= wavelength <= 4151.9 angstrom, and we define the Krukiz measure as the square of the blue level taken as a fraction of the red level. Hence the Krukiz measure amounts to 0.88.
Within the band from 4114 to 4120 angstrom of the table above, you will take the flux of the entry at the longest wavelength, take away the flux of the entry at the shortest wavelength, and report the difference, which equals -0.10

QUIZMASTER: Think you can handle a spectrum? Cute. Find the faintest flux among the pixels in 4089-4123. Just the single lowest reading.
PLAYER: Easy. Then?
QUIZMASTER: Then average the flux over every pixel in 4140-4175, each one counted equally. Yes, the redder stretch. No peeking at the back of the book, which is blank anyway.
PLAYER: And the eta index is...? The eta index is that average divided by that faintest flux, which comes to 1.12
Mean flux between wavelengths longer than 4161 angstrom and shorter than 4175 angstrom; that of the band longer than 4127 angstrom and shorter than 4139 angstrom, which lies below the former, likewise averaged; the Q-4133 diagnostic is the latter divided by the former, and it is 0.97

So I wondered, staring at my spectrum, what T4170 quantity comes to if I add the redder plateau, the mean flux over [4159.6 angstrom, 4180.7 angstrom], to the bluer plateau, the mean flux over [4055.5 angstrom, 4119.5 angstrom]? 37.0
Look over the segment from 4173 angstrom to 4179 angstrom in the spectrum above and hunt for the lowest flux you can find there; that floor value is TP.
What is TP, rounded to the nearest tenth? 17.5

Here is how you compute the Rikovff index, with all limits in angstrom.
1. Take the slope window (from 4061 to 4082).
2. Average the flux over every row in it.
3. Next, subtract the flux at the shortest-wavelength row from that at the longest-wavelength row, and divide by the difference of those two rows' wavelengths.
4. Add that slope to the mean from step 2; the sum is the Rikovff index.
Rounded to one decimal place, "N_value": 17.6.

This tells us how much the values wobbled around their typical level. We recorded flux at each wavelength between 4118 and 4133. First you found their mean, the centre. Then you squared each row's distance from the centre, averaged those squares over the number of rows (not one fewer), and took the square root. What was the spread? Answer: 0.45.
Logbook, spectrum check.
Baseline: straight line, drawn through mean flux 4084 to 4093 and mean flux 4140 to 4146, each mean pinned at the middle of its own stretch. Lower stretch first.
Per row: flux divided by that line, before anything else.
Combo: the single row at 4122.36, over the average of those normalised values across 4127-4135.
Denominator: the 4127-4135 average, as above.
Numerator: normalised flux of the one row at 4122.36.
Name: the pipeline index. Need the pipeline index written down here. 1.05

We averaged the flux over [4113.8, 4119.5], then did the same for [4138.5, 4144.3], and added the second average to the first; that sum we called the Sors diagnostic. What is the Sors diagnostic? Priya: 37.2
